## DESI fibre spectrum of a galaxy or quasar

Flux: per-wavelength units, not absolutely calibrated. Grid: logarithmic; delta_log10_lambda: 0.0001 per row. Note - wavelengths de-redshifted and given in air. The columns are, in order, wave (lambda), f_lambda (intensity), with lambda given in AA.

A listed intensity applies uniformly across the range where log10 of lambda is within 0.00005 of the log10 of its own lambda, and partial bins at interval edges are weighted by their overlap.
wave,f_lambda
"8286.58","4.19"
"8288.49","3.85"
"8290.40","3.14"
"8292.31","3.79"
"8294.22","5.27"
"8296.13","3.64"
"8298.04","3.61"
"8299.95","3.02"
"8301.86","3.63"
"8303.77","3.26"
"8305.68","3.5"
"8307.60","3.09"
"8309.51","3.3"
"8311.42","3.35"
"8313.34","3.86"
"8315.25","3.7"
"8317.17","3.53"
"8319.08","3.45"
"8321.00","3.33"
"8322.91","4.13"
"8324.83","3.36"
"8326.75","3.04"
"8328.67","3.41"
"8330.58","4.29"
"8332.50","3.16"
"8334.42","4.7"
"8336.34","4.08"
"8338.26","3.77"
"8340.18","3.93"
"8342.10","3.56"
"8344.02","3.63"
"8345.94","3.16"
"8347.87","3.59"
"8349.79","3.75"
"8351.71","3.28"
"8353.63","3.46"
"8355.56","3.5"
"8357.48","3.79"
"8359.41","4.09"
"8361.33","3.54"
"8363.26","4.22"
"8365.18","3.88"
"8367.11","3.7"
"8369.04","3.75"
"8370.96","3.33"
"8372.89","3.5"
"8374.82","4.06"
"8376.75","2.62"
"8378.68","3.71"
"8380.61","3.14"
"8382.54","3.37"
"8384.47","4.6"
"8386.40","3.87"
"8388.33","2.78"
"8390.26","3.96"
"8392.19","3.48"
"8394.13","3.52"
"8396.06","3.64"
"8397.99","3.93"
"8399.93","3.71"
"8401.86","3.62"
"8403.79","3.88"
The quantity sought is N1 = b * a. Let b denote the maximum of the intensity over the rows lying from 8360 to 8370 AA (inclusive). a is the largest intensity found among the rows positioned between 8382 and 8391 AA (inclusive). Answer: 19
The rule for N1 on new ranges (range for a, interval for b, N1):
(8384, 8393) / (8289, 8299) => 24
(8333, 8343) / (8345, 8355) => 18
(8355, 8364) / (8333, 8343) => 20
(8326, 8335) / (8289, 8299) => 25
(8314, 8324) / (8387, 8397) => 16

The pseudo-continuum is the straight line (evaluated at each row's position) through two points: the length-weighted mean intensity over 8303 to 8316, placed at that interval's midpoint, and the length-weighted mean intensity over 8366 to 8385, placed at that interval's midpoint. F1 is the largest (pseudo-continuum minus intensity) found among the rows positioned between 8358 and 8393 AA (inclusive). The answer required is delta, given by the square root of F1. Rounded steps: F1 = 0.9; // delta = 0.97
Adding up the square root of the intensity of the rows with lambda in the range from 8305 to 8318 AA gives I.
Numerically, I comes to 13.0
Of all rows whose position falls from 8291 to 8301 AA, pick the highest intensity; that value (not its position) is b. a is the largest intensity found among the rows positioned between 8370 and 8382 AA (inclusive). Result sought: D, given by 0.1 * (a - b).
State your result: -0.12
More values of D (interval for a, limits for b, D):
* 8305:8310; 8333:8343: -0.12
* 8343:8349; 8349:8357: -0.01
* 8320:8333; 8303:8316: 0.04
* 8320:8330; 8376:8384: 0.04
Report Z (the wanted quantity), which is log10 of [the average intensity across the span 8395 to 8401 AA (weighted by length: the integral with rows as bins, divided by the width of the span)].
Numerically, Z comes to 0.575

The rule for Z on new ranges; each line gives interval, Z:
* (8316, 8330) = 0.543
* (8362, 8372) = 0.576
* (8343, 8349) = 0.540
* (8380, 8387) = 0.576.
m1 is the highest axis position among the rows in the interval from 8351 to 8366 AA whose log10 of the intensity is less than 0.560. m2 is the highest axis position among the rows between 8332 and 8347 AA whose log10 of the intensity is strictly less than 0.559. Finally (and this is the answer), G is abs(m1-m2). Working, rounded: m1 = 8361.33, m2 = 8345.94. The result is 15.4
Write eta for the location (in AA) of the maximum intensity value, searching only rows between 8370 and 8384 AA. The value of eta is 8374.82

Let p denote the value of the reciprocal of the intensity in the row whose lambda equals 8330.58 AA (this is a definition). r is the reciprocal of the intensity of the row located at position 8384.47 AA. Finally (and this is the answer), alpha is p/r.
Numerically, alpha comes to 1.1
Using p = 0.233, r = 0.22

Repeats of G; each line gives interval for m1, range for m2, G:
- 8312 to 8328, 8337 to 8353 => 25.0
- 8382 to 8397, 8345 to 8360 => 38.6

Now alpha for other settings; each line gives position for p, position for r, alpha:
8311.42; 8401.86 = 1.1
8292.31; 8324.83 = 0.9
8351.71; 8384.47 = 1.4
